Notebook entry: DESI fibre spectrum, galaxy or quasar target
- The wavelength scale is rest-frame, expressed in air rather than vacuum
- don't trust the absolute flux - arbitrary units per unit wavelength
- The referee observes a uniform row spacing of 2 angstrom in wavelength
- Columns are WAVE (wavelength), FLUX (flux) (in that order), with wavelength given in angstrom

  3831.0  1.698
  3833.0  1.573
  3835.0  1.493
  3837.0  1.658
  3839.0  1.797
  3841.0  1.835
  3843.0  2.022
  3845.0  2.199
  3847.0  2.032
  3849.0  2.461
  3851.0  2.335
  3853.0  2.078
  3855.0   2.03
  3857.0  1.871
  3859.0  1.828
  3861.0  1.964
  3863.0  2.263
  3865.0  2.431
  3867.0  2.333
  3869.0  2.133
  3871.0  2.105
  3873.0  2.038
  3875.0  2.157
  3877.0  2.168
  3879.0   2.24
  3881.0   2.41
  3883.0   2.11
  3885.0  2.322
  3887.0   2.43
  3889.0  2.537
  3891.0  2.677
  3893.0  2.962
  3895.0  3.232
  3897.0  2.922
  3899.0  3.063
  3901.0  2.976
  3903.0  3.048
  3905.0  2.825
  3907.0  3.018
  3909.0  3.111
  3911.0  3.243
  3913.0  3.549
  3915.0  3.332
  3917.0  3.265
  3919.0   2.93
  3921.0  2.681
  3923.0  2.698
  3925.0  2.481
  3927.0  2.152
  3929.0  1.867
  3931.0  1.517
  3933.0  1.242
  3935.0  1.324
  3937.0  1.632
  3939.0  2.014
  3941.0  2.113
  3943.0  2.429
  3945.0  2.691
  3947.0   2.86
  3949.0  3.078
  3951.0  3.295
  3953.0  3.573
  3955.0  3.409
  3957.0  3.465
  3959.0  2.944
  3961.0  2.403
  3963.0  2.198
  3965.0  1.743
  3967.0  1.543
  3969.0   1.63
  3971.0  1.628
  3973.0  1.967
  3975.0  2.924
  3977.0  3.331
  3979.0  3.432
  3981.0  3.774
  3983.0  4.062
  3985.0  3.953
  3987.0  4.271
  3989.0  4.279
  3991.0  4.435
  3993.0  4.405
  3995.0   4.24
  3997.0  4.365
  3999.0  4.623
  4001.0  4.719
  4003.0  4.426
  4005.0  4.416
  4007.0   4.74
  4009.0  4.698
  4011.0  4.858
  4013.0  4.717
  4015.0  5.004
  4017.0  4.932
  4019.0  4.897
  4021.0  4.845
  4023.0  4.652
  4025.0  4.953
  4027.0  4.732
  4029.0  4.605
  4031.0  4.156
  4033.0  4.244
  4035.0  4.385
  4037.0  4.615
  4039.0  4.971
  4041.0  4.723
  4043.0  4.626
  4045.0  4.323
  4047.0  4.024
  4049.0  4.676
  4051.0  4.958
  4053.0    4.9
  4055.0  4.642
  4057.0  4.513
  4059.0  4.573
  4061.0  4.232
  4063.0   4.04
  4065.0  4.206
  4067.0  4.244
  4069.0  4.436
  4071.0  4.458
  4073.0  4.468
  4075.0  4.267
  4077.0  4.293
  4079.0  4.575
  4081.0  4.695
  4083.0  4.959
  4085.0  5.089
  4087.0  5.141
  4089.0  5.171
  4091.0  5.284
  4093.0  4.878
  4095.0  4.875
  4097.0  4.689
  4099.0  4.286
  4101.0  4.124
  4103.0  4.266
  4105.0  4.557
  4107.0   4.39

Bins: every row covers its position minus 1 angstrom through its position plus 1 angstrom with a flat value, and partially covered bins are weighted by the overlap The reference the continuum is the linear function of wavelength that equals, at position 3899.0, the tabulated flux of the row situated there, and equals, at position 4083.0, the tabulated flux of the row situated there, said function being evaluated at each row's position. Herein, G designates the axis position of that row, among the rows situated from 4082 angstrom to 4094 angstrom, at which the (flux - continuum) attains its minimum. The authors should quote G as 4093.0 angstrom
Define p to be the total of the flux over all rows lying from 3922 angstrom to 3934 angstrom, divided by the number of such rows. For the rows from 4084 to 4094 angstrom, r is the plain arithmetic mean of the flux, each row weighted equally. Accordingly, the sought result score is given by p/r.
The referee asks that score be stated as 0.4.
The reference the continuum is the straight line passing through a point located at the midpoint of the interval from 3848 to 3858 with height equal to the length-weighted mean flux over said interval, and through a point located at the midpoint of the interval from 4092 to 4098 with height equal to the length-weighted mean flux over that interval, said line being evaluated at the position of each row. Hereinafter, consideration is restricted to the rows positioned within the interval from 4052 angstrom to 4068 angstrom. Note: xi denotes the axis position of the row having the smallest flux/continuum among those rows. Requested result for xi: 4063.0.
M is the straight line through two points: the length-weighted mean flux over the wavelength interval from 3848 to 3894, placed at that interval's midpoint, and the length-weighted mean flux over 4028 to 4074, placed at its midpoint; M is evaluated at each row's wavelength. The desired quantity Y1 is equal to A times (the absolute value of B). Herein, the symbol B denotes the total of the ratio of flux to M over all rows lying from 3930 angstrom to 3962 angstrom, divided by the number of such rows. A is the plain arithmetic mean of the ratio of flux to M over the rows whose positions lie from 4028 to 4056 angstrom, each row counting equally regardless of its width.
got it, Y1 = 0.81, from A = 1.04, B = 0.78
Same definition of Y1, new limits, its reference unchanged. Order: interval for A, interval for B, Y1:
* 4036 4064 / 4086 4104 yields 0.97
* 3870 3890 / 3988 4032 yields 1.11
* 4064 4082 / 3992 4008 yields 1.08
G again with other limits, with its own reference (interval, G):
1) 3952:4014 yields 3967.0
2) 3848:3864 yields 3859.0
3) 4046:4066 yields 4063.0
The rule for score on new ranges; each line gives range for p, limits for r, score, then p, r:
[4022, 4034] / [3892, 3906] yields 1.5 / 4.6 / 3.0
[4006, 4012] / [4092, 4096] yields 1.0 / 4.8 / 4.9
